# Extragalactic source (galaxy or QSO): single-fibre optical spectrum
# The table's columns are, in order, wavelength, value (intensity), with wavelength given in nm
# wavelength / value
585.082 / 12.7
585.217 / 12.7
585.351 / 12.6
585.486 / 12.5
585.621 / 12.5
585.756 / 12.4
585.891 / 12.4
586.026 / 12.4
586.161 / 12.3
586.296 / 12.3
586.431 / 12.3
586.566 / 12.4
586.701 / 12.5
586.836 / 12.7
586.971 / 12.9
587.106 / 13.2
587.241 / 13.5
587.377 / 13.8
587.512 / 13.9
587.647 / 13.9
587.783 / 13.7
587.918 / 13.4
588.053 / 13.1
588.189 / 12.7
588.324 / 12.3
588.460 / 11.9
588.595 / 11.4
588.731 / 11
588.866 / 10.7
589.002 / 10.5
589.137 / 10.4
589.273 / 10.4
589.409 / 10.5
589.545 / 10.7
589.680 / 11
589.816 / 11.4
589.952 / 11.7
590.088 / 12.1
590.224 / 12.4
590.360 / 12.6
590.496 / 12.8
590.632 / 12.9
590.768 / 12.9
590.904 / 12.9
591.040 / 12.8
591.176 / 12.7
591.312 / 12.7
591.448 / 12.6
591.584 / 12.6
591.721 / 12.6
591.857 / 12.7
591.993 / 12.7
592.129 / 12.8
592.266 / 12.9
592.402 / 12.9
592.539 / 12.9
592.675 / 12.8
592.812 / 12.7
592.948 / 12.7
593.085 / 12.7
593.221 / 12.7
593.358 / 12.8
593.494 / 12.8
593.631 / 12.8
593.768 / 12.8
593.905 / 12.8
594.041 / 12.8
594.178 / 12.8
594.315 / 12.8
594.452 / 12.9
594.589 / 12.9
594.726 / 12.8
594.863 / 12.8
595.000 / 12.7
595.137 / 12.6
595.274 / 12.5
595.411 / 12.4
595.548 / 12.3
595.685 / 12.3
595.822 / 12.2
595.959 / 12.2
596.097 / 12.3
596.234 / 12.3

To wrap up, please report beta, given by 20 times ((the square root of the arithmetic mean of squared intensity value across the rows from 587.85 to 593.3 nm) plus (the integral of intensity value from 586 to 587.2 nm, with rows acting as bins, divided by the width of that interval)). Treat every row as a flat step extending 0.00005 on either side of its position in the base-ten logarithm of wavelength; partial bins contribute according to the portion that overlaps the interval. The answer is 497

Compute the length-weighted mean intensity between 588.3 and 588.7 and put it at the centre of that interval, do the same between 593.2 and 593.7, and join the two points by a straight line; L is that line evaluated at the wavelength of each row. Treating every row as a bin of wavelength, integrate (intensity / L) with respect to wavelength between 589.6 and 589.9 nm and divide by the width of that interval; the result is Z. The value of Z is 0.94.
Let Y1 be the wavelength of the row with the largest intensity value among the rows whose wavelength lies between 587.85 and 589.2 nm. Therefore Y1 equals 587.918 nm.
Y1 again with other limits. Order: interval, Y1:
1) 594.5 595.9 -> 594.589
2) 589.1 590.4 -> 590.360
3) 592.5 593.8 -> 592.539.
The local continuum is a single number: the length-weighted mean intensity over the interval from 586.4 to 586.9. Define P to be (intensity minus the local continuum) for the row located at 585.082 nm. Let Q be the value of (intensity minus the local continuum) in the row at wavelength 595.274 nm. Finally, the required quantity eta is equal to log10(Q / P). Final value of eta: -1.42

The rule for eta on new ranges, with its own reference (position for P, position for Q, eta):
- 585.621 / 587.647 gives 2.25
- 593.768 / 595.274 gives -1.59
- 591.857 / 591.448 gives -0.28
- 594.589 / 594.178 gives -0.12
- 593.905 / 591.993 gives -0.17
